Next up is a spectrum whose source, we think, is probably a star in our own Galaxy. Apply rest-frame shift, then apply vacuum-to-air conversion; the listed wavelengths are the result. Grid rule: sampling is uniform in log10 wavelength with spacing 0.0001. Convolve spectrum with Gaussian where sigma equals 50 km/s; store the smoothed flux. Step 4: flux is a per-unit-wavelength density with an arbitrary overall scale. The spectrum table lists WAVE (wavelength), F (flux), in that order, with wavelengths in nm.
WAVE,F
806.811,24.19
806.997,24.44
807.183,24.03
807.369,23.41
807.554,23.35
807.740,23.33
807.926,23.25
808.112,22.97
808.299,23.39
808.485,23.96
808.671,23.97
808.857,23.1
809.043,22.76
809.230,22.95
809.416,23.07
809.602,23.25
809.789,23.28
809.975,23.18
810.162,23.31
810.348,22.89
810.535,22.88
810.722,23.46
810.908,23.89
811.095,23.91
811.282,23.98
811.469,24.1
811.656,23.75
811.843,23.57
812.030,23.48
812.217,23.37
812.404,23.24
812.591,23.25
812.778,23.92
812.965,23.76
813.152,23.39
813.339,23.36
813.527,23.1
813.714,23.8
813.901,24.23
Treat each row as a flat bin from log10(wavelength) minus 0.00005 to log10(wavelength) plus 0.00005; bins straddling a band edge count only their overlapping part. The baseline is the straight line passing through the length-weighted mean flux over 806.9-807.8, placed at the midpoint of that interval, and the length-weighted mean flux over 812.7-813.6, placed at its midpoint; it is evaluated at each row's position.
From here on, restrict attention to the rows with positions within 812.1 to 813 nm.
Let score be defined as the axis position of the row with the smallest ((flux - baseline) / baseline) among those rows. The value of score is 812.404 nm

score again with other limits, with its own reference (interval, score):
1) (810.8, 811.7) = 811.656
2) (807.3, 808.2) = 808.112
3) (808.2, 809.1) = 809.043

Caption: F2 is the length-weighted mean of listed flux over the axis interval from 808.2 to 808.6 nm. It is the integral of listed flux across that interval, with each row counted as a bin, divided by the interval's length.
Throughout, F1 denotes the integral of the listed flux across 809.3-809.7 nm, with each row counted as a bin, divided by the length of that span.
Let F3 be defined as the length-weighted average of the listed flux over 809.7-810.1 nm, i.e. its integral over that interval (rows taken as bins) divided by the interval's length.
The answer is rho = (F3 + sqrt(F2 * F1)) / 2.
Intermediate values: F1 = 23.2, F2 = 23.6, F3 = 23.2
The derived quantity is 23.3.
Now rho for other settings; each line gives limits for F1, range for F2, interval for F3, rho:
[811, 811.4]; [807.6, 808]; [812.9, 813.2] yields 23.6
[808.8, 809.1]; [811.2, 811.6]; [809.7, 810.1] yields 23.4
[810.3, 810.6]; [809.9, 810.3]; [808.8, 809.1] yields 23.0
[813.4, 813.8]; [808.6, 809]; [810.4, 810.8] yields 23.3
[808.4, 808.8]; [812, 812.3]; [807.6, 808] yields 23.5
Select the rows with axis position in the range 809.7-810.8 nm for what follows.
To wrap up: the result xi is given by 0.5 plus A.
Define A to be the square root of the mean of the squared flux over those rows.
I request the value 23.67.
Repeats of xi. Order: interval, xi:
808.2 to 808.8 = 24.27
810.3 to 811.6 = 24.09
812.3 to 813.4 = 23.99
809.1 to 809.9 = 23.64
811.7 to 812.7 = 23.88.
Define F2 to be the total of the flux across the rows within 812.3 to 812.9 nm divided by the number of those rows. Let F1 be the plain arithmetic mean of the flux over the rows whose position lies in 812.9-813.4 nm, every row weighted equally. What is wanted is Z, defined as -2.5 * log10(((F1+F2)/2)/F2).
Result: -0.001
